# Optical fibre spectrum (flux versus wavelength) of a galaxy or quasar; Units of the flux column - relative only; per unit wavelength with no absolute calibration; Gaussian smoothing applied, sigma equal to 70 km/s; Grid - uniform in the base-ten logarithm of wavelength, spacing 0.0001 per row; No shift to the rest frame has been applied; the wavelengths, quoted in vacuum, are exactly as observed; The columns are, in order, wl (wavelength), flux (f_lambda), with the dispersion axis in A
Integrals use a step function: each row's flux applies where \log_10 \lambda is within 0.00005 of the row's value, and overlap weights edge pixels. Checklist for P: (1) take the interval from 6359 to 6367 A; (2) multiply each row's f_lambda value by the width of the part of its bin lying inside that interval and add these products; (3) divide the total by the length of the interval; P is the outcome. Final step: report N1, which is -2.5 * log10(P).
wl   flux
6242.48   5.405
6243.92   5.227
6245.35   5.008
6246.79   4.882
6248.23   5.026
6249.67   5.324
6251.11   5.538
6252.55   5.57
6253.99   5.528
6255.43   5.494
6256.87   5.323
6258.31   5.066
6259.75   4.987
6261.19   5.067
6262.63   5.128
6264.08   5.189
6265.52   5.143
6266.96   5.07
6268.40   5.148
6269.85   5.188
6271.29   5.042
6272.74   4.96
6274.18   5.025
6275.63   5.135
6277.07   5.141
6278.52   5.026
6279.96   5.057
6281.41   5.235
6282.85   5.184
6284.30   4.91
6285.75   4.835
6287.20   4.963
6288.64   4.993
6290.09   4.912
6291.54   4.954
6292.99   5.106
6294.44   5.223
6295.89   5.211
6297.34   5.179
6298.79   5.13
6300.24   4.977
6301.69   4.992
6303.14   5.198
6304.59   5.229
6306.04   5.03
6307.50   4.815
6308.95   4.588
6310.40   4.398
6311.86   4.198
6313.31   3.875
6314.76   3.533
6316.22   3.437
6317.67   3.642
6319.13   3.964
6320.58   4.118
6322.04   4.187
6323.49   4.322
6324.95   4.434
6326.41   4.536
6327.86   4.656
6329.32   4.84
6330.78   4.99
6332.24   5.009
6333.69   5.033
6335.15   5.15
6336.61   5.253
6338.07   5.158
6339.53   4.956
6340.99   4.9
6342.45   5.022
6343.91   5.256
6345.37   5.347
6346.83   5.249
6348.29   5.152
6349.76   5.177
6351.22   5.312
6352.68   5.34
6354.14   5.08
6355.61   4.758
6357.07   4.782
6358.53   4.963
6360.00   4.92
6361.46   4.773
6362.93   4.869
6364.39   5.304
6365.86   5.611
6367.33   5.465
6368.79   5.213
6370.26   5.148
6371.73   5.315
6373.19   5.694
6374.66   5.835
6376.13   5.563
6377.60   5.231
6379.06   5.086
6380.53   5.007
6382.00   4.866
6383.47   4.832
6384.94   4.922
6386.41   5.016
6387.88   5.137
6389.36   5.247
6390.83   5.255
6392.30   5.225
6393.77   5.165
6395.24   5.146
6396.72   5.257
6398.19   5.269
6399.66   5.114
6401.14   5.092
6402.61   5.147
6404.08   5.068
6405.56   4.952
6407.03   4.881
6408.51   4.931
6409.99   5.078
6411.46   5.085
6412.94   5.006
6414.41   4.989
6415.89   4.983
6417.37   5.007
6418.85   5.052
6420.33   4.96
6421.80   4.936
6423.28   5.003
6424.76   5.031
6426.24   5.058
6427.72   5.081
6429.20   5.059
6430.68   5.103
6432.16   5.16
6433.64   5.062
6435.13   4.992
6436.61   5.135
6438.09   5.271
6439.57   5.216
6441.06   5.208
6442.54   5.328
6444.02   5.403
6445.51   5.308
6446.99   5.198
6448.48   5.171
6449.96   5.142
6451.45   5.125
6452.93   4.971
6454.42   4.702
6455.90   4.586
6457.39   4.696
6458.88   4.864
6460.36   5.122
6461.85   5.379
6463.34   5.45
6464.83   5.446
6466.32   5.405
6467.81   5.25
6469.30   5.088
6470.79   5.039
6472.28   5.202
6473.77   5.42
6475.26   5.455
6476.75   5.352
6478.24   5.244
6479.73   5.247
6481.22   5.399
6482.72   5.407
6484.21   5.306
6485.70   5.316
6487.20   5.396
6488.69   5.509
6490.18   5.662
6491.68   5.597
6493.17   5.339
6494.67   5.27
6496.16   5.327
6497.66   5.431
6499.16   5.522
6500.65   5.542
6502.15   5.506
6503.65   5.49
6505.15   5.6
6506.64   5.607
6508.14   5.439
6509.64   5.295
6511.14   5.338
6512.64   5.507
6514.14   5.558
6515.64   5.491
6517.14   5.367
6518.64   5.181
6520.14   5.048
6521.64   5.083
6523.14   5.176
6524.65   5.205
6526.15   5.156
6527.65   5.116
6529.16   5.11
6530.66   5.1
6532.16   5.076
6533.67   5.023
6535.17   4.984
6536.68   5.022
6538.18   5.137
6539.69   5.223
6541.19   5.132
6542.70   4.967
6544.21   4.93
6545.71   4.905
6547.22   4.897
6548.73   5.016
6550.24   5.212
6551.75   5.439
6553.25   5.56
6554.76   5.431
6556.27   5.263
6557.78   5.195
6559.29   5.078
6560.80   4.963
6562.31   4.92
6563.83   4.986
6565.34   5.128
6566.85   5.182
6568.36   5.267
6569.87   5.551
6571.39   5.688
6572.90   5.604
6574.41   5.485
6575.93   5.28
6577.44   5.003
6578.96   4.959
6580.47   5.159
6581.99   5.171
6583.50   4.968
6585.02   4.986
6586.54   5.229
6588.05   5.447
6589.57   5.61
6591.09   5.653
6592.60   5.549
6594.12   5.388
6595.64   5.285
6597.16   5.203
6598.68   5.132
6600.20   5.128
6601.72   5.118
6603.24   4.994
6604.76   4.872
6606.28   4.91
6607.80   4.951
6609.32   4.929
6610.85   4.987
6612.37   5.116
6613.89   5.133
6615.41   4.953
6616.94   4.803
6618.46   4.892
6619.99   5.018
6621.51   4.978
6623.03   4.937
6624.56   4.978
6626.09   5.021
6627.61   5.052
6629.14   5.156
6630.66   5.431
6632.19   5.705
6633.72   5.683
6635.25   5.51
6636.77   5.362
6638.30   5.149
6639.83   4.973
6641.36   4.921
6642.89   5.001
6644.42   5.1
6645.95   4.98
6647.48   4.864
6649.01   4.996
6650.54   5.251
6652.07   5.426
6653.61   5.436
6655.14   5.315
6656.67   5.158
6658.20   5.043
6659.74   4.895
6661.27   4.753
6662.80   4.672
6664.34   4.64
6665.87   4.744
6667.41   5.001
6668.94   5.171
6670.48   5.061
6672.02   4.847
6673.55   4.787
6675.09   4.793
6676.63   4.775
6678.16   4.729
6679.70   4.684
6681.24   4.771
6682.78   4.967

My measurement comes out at -1.77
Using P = 5.10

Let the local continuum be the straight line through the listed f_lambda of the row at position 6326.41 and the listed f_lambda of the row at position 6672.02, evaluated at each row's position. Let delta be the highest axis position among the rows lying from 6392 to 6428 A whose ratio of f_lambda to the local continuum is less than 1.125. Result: 6427.72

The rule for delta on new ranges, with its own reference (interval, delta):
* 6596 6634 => 6629.14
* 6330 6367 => 6362.93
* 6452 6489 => 6479.73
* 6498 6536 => 6535.17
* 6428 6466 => 6460.36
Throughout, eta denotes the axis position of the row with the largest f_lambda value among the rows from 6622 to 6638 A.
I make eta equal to 6632.19 A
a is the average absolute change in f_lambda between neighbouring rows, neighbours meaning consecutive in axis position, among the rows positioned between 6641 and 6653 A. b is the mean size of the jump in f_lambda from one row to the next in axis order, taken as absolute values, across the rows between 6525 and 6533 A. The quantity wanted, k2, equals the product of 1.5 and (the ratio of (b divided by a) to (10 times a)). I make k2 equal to 0.2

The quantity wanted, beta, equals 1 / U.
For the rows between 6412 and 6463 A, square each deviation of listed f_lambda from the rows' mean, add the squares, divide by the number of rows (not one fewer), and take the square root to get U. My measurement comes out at 6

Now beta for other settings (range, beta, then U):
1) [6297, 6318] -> 2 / 0.63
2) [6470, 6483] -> 8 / 0.13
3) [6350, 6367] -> 4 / 0.27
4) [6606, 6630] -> 11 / 0.09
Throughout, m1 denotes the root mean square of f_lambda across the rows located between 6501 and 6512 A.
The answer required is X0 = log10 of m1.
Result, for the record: 0.738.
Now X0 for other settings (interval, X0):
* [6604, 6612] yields 0.693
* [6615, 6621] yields 0.692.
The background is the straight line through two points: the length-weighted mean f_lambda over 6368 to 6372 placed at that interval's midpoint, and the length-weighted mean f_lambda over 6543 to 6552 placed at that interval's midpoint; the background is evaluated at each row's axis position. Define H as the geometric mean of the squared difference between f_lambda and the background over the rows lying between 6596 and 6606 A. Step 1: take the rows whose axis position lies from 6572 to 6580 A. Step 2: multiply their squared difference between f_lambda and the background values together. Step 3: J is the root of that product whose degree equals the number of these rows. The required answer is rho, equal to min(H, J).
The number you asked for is 0.009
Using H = 0.01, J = 0.012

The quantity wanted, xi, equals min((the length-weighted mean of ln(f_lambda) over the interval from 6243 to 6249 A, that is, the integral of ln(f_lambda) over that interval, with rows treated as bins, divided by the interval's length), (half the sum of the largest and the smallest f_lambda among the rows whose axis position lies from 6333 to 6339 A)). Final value 1.619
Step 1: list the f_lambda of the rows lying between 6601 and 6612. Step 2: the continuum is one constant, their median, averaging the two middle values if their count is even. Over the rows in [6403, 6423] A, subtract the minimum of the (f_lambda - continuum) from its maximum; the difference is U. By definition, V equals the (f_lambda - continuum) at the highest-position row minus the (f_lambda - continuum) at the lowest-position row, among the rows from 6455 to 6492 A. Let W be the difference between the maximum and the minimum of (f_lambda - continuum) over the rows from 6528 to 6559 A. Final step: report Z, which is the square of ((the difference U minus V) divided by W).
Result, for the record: 1.48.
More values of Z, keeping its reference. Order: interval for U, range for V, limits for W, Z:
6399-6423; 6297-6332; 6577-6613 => 0.34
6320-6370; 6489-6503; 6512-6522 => 10.45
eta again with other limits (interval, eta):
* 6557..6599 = 6571.39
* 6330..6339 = 6336.61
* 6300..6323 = 6304.59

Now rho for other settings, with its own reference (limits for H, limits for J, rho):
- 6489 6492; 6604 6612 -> 0.002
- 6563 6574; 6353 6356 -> 0.053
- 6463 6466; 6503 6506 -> 0.106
